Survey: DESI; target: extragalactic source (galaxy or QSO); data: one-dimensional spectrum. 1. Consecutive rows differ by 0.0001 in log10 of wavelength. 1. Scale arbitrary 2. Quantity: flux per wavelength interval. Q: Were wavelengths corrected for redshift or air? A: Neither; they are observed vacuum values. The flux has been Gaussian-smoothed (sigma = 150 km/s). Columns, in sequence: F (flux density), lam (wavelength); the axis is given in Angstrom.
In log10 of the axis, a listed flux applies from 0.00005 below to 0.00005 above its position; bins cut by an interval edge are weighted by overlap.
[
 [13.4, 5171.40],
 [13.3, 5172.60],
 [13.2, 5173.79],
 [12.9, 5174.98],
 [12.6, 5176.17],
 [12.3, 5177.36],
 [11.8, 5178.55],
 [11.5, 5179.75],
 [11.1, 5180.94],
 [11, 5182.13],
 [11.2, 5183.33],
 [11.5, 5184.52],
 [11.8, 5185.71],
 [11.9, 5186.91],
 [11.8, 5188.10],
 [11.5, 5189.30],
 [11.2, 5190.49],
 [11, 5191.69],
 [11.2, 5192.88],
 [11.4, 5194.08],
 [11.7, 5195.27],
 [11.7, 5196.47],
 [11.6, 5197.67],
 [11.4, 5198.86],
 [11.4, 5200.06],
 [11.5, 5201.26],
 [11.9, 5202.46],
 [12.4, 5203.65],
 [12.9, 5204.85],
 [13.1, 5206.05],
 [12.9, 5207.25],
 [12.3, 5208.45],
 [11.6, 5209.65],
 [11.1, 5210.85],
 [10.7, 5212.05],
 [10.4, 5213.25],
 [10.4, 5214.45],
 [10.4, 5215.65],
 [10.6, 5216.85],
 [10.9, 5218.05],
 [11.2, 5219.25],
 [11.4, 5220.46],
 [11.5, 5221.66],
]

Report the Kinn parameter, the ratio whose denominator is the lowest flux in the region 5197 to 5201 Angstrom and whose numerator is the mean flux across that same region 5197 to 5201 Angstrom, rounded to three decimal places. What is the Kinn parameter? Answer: 1.006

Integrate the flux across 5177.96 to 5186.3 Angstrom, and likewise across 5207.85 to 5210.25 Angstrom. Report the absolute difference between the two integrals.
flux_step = 67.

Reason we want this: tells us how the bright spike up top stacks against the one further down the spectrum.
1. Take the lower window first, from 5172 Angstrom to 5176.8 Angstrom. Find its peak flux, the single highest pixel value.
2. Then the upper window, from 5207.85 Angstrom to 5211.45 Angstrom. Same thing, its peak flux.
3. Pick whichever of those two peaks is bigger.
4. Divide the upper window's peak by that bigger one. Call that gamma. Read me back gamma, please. 0.92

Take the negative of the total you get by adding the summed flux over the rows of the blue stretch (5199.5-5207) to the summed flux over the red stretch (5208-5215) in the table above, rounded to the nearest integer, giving -140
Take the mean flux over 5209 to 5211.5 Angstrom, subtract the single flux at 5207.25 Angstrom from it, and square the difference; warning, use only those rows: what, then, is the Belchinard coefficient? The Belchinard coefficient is 2.4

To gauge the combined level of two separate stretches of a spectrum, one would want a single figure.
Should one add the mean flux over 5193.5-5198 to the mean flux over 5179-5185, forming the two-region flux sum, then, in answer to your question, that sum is 22.9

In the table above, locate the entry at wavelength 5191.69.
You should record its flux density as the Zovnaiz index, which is 11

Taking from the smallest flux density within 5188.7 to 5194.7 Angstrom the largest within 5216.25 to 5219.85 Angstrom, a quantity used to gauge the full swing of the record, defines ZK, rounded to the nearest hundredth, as -0.20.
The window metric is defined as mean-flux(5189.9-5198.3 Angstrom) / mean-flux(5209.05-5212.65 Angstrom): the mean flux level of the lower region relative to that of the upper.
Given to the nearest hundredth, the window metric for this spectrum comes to 1.02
